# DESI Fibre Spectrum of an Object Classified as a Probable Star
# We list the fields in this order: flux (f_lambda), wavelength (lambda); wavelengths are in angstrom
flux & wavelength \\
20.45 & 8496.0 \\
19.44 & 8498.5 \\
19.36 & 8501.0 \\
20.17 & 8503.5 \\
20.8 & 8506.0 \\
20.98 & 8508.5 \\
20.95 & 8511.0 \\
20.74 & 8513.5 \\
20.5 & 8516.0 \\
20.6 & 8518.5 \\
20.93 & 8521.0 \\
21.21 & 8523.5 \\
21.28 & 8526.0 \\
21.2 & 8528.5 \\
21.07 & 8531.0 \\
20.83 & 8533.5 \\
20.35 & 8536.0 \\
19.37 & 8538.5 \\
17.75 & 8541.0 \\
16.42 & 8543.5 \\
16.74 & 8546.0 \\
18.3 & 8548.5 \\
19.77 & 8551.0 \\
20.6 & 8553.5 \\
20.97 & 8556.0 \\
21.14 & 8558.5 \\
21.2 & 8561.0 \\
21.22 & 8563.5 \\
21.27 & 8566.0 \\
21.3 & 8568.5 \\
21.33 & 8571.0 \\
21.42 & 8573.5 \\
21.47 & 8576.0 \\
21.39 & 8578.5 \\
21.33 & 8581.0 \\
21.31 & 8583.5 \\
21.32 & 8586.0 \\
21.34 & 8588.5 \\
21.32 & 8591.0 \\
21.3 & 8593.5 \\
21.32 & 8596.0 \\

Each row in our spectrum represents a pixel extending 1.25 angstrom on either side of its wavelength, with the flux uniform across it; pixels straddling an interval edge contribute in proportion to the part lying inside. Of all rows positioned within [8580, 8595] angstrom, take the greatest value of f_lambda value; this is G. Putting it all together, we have 21.34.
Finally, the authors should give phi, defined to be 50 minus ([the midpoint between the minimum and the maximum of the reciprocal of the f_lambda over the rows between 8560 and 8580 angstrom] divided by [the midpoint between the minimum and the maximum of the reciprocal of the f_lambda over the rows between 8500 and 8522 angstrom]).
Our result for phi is 49.1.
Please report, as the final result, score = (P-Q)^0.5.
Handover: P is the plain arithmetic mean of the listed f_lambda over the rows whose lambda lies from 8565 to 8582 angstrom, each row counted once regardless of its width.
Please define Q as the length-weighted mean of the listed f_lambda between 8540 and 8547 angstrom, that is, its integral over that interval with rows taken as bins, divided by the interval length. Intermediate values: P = 21.4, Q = 17.0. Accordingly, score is 2.1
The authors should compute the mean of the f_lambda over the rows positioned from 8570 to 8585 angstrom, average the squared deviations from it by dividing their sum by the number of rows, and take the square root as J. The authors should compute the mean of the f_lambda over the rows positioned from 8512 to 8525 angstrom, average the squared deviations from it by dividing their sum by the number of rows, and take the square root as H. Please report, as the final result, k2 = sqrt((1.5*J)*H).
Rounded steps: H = 0.25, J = 0.1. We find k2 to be 0.15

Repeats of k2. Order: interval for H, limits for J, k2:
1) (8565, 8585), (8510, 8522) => 0.13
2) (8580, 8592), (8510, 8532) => 0.06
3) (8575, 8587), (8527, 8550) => 0.40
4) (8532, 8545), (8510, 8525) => 0.77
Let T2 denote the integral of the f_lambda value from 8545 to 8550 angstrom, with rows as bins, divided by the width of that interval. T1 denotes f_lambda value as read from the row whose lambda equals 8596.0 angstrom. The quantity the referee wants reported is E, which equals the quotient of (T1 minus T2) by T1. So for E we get 0.17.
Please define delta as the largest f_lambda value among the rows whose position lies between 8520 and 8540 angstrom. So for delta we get 21.28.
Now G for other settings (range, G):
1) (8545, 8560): 21.14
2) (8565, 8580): 21.47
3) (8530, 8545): 21.07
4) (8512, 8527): 21.28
